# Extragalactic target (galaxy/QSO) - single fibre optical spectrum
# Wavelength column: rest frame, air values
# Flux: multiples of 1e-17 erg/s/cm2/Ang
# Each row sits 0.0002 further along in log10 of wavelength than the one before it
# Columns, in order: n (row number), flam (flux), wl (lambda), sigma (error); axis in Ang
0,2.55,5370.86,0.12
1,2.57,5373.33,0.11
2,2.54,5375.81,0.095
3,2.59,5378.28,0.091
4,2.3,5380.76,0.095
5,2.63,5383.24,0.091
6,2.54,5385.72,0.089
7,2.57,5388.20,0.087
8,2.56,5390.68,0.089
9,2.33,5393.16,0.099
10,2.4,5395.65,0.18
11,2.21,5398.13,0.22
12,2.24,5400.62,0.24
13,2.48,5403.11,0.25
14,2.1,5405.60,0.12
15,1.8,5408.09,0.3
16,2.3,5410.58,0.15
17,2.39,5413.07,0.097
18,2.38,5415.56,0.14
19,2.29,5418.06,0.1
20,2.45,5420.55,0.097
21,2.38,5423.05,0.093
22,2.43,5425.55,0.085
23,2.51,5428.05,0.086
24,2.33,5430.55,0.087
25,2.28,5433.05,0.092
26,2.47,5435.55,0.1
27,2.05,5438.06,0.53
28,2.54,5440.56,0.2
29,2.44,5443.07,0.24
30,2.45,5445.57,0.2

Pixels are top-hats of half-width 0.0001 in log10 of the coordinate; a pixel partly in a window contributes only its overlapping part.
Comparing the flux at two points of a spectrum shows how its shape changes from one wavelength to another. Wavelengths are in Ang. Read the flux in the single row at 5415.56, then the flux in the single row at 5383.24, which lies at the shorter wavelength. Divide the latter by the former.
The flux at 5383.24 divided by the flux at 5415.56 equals 1.11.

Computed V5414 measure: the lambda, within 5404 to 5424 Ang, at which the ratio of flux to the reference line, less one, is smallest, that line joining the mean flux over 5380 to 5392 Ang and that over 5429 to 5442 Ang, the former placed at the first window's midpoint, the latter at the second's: 5408.09 Ang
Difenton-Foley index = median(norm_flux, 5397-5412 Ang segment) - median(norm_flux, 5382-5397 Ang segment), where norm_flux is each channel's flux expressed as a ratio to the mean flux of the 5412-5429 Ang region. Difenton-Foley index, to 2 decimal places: -0.14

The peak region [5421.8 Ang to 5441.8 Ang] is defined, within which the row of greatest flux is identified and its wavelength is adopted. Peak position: 5440.56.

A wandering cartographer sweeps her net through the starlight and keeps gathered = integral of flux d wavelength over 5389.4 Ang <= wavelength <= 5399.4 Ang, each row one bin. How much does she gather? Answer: 24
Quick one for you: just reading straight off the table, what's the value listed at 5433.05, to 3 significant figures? 2.28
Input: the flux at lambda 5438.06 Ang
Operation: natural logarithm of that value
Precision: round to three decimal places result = 0.718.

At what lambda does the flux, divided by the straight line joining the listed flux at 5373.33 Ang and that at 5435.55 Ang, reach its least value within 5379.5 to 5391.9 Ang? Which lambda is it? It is 5380.76 Ang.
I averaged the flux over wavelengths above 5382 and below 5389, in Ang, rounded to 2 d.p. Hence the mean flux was 2.58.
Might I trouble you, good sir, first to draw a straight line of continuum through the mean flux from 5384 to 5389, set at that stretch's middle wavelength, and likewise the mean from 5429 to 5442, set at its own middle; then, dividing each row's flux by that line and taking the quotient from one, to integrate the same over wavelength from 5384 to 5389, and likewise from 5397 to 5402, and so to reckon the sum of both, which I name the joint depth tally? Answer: 0.54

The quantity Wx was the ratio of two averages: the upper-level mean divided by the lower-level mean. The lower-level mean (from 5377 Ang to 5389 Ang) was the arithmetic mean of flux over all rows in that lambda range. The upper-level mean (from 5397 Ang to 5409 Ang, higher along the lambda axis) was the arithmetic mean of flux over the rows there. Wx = 0.86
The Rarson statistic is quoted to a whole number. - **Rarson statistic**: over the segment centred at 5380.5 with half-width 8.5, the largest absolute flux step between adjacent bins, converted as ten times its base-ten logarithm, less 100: -105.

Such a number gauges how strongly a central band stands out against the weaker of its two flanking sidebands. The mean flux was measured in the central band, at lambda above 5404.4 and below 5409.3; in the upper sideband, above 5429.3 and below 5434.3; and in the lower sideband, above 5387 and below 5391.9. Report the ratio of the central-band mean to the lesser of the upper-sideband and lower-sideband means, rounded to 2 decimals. 0.85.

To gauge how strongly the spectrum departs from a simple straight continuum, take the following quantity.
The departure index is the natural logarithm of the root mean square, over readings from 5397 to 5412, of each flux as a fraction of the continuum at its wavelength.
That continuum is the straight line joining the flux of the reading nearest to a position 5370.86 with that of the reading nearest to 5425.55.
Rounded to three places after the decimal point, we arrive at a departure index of -0.119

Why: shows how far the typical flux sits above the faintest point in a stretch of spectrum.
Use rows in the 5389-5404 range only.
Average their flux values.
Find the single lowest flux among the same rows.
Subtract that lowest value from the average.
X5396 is 0.16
